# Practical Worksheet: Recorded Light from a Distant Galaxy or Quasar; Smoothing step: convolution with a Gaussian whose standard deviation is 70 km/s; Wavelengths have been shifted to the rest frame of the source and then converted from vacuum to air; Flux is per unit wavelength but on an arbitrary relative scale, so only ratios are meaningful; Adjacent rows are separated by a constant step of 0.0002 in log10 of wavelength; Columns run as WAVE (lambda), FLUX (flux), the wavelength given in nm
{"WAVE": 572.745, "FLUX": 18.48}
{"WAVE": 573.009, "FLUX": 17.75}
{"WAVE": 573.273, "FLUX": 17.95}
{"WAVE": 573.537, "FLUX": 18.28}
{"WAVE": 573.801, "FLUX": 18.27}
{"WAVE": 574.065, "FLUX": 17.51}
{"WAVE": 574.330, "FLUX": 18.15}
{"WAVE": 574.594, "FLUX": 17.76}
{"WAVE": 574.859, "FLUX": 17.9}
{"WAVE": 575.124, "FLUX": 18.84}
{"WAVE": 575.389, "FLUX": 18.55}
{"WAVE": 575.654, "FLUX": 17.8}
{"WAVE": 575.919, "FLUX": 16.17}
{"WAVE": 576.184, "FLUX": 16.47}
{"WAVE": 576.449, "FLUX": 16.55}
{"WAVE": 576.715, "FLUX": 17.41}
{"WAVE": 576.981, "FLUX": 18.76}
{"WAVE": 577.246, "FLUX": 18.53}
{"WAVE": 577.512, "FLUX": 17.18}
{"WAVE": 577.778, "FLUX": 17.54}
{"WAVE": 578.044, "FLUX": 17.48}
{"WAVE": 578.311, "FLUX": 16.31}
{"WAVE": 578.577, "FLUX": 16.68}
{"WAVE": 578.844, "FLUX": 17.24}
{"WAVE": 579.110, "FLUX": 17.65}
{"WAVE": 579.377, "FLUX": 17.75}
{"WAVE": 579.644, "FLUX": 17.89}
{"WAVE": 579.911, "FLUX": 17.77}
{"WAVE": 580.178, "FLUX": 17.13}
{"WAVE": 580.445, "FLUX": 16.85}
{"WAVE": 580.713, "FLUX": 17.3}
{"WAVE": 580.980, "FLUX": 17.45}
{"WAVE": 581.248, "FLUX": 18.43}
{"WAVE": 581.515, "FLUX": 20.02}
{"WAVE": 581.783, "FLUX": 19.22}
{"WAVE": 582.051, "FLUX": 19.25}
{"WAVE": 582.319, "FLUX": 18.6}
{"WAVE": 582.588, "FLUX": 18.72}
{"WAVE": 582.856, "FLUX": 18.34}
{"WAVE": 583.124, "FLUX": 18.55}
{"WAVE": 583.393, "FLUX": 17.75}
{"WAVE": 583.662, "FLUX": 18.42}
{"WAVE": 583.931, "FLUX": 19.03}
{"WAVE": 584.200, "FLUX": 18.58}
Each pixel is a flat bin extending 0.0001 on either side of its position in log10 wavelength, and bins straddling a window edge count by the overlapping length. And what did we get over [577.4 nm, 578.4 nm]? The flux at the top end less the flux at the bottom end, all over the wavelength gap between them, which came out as -1.1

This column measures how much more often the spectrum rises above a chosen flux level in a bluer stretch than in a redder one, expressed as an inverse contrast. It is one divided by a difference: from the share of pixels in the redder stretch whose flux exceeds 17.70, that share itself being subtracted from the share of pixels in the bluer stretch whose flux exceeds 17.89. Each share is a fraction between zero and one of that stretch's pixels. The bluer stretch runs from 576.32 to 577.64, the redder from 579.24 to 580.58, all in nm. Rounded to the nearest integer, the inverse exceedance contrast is -5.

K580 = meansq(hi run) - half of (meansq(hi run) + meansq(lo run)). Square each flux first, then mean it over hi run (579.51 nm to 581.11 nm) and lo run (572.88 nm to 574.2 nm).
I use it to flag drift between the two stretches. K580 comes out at -10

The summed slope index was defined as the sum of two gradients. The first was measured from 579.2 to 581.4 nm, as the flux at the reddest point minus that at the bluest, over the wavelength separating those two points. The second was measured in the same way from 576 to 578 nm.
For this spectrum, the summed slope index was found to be 1.0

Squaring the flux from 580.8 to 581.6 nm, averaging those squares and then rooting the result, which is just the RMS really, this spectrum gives 18.7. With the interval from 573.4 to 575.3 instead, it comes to 18.1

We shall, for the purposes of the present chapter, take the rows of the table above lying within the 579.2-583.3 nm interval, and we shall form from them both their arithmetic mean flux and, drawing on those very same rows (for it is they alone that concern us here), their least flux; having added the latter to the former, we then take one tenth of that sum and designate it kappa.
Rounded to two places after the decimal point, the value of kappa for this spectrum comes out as 3.51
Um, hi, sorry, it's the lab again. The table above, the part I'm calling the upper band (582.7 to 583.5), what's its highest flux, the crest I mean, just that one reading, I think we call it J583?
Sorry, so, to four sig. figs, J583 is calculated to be 18.55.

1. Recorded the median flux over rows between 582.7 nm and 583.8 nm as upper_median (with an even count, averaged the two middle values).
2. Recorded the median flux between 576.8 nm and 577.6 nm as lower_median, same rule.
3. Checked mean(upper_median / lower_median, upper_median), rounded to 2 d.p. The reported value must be 9.69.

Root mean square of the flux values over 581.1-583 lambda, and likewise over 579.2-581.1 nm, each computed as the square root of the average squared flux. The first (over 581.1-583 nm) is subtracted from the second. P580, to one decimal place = -1.5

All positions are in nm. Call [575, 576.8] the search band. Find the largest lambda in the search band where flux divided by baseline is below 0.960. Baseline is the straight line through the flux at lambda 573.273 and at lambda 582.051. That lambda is 576.715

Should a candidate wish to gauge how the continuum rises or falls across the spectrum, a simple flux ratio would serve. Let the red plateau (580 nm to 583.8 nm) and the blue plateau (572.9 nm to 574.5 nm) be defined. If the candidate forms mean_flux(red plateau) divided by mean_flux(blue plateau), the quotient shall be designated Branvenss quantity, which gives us 1.02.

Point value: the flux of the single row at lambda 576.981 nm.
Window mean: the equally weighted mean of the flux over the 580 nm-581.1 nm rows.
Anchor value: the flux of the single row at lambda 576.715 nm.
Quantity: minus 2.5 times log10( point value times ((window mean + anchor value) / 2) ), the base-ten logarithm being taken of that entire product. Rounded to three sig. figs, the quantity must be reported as -6.28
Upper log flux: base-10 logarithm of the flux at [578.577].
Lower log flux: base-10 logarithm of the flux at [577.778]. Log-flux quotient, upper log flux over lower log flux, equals 0.98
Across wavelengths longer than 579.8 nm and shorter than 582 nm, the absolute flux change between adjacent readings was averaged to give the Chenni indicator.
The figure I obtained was 0.70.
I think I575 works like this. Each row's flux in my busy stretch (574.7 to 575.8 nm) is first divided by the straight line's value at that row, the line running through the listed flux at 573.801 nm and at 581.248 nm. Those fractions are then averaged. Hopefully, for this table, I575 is 1.00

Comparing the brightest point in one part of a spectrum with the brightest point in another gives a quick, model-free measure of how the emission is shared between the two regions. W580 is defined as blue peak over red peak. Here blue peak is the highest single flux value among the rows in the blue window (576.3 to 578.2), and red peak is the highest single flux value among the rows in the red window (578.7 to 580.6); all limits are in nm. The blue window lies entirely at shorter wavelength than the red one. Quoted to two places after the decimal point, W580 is 1.05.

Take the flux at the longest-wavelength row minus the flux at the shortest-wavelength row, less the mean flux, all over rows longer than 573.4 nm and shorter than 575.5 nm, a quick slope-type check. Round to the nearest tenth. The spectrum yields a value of -17.9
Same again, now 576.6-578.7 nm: -18.2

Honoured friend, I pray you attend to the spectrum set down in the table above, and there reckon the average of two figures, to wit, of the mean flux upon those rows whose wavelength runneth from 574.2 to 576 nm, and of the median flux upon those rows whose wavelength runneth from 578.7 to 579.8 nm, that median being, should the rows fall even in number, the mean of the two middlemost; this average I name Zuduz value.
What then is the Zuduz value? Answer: 17.8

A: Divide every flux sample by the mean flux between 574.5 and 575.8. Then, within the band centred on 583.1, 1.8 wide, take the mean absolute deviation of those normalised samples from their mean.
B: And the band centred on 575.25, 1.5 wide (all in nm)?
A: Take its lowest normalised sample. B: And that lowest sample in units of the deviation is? 59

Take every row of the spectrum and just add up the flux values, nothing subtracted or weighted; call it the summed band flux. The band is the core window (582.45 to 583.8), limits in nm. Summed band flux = 92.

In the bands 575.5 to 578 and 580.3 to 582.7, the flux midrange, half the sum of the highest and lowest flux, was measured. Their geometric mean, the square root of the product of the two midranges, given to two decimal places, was 17.94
